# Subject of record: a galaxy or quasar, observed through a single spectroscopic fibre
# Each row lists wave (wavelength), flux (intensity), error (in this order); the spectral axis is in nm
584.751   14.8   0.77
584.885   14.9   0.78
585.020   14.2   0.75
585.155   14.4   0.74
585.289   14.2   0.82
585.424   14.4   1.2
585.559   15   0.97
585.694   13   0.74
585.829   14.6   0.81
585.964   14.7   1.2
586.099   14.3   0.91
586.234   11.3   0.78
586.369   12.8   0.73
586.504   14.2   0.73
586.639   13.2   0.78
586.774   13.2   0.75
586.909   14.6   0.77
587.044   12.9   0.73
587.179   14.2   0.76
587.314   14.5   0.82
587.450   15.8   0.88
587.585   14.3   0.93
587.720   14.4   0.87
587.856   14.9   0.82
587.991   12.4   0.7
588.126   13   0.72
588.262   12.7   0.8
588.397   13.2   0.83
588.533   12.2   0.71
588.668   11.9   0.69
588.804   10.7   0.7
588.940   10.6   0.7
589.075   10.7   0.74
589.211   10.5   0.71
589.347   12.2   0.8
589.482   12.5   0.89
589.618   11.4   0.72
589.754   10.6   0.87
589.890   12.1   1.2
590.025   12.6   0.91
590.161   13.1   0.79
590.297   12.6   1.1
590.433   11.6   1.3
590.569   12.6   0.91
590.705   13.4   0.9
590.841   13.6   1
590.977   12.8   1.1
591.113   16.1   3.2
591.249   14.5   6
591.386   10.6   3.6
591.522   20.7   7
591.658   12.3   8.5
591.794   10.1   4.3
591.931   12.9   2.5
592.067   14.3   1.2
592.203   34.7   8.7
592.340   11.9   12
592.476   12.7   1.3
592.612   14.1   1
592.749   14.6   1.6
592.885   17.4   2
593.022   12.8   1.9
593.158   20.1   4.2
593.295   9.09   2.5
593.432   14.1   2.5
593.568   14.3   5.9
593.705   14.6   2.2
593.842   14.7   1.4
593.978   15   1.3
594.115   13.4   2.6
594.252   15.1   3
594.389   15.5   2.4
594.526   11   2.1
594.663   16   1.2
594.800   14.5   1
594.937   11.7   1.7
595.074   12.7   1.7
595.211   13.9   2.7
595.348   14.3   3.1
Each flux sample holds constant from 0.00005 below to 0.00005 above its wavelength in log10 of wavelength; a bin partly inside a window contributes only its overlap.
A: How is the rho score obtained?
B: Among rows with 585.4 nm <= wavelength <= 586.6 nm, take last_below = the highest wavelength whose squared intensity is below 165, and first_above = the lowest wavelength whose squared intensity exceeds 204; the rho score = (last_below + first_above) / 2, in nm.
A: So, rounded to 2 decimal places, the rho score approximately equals 585.90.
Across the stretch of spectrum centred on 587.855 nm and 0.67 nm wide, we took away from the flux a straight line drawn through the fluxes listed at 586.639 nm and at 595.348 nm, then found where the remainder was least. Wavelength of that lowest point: 587.991 nm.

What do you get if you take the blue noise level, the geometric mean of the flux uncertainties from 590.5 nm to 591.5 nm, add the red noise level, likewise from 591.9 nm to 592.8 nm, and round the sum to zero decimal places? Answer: 4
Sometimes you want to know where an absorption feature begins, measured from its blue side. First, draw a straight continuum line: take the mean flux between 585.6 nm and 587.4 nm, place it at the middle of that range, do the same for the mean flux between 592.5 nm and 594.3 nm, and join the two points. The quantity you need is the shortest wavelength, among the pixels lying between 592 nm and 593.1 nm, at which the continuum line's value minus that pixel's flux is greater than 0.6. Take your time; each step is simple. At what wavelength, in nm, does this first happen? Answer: 592.340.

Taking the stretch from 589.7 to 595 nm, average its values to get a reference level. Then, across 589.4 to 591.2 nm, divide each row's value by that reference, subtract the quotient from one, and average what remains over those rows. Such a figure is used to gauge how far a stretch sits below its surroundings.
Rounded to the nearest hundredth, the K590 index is 0.11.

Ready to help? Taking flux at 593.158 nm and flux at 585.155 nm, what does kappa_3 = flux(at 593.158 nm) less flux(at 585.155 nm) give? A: 6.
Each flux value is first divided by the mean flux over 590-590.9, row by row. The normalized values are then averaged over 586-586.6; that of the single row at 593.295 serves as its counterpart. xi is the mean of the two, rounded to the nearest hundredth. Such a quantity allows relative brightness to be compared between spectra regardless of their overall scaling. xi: 0.87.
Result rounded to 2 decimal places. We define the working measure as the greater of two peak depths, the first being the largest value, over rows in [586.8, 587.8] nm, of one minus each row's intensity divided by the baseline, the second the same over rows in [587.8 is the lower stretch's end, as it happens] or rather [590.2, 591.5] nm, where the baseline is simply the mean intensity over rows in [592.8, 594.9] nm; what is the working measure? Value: 0.27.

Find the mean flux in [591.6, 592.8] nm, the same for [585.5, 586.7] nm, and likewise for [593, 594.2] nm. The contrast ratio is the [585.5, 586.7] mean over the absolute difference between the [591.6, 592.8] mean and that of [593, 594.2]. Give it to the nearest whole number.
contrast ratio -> 13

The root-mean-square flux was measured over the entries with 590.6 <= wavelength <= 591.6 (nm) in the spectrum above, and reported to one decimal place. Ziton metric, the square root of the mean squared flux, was 14.8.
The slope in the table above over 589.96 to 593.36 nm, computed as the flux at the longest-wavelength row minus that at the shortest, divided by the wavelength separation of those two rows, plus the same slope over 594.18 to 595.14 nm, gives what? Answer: -4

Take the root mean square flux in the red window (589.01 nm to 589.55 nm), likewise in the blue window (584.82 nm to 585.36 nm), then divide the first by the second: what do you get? 0.80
